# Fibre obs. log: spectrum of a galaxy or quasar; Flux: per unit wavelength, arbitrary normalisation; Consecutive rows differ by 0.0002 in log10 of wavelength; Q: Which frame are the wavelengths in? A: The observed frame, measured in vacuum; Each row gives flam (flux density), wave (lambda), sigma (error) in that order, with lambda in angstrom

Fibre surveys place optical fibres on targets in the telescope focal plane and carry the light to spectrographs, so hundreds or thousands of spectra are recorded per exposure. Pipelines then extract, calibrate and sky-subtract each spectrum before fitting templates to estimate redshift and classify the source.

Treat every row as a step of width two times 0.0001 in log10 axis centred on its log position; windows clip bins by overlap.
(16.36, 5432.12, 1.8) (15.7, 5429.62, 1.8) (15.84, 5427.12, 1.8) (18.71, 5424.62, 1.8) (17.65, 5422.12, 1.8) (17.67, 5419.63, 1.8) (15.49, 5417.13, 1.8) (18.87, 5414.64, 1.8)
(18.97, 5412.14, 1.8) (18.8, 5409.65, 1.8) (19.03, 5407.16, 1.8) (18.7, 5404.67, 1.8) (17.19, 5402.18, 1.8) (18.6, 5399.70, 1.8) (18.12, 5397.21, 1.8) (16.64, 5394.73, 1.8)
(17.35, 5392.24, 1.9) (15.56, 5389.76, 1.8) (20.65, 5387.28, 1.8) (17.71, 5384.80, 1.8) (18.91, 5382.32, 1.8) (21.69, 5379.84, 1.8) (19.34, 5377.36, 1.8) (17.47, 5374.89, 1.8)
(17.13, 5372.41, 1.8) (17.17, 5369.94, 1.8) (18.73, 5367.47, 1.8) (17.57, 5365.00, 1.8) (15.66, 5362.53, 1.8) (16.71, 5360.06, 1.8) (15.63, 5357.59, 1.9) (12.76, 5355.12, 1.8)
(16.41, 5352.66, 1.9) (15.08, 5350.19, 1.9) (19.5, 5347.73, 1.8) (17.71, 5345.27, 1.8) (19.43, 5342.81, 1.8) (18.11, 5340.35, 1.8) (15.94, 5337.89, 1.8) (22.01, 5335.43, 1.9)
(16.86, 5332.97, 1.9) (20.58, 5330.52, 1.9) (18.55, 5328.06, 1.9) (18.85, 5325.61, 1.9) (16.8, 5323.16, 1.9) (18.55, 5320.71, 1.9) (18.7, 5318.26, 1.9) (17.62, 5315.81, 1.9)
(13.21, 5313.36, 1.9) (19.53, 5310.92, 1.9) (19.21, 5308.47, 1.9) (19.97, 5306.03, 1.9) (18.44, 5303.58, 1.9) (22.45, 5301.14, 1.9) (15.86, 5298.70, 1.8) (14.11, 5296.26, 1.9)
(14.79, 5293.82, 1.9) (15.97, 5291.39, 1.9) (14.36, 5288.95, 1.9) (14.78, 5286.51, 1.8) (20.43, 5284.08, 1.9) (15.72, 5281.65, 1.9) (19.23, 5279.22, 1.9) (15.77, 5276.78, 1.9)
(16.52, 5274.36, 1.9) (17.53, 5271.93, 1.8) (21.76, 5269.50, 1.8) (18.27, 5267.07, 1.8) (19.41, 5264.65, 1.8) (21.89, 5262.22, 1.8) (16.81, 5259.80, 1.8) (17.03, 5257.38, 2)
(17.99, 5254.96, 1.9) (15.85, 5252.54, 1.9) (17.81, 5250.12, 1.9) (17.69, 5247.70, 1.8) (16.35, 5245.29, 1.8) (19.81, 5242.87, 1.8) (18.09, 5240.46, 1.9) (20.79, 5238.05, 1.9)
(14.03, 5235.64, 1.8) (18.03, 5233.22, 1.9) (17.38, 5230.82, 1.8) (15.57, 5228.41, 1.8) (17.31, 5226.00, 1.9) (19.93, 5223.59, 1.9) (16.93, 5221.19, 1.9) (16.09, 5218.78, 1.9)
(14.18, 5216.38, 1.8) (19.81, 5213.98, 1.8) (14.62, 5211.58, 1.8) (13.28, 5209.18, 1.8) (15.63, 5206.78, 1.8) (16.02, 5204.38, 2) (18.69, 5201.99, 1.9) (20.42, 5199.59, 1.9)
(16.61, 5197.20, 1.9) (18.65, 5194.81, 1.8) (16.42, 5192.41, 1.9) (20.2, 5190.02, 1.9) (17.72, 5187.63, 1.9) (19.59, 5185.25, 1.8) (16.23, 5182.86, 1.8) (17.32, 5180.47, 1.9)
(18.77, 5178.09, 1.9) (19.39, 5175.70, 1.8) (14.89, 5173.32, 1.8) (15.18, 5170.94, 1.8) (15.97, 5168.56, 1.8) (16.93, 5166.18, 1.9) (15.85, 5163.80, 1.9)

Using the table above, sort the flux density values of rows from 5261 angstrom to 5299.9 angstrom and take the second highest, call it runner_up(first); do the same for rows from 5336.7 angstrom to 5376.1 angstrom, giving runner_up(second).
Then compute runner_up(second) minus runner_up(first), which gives -2.3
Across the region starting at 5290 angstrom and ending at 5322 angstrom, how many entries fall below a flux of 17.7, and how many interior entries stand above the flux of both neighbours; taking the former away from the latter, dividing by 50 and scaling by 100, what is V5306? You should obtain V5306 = -4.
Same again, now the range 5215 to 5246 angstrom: -8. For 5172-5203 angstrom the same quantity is 0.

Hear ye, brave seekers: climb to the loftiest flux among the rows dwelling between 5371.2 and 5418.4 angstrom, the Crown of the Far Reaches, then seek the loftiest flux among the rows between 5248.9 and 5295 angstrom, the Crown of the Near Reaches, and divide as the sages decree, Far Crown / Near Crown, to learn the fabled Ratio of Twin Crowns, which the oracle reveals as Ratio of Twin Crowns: 0.99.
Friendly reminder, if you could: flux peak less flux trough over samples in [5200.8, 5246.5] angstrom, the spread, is 7.5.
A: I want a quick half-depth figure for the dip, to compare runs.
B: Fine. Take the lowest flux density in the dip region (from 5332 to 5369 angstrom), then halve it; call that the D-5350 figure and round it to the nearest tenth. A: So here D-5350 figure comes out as 6.4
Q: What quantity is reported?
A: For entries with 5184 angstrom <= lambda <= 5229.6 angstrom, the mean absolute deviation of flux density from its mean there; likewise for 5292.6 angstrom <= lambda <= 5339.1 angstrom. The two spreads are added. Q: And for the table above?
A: 3.78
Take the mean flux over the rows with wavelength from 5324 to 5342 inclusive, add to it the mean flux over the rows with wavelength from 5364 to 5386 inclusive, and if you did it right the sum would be 37.1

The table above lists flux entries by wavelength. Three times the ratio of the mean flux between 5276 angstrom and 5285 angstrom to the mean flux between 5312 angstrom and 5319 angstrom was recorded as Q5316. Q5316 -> 3.2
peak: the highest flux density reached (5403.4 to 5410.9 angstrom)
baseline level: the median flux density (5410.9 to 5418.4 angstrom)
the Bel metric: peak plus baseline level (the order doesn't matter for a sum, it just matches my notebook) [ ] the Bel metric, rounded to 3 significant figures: 37.9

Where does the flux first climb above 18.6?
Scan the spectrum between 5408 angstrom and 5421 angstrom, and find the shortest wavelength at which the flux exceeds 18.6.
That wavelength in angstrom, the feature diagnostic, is 5409.65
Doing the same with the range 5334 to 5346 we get 5335.43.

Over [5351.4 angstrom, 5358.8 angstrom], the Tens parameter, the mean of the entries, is 14.9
